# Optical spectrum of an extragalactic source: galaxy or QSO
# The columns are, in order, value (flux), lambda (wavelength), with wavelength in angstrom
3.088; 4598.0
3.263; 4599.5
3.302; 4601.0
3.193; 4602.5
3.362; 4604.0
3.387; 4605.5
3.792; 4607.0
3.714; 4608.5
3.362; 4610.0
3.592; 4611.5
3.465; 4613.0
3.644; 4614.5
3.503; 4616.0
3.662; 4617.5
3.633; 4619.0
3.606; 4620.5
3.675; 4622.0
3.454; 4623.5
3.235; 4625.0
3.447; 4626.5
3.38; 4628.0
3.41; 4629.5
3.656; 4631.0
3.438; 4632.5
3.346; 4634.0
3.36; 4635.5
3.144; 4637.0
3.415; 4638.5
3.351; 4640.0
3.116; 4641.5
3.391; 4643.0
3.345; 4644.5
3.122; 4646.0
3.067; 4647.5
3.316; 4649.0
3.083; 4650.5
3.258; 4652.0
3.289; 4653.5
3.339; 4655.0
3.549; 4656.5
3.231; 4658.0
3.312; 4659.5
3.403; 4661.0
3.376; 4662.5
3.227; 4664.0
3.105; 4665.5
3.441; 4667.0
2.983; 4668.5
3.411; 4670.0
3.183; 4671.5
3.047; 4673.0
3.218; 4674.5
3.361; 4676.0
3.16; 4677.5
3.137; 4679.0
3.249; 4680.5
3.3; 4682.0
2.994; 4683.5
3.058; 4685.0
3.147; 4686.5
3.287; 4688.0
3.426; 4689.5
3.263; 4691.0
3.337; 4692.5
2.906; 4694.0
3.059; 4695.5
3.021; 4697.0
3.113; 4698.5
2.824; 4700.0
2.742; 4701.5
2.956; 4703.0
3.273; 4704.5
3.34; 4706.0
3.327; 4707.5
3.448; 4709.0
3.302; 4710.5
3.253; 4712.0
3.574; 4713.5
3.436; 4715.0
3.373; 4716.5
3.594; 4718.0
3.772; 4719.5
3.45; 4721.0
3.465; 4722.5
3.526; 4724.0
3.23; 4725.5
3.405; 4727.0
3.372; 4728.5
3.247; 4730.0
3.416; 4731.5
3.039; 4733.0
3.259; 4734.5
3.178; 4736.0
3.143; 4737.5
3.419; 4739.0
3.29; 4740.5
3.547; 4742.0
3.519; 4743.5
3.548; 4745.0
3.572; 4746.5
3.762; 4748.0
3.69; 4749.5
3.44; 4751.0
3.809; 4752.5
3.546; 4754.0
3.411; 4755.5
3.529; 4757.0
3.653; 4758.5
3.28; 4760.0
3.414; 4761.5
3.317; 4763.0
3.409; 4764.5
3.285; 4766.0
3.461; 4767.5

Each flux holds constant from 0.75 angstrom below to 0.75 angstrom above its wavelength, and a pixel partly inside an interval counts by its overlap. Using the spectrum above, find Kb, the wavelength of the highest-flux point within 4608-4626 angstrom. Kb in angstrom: 4608.5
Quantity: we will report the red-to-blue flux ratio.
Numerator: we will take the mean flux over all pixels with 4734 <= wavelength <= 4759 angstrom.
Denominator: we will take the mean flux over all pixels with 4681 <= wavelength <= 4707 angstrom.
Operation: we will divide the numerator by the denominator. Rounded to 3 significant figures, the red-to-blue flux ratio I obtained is 1.12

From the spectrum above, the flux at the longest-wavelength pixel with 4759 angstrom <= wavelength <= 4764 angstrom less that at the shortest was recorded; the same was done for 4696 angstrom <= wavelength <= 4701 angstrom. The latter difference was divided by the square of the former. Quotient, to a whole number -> -144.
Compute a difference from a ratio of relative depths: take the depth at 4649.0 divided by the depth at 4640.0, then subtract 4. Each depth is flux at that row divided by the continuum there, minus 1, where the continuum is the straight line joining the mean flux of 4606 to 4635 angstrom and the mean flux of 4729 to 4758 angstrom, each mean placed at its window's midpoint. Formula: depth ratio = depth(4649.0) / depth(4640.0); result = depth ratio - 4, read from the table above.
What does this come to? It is -2.8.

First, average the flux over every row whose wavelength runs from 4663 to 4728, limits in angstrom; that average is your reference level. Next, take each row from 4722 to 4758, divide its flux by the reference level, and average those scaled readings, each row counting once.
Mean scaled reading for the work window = 1.06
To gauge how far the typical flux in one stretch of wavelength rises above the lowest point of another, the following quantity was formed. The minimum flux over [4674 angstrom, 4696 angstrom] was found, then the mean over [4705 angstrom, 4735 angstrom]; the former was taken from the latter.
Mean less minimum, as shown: 0.49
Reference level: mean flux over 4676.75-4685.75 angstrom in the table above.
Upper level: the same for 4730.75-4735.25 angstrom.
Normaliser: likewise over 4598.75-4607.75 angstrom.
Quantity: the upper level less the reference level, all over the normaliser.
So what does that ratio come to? 0.026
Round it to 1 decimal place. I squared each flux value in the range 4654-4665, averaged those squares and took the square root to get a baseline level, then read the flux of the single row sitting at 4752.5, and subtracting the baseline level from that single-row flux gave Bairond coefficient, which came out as 0.5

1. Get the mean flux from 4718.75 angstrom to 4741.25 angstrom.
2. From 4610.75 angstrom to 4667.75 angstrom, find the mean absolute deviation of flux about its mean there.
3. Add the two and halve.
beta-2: 1.74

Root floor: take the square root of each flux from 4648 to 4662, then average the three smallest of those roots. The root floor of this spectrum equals 1.79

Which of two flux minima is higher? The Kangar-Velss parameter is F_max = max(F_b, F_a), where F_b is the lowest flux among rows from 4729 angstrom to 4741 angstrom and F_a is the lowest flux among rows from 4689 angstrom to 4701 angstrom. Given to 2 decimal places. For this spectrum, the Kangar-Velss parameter 3.04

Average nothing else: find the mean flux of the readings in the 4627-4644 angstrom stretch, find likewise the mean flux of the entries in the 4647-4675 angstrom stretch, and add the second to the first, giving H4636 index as 6.62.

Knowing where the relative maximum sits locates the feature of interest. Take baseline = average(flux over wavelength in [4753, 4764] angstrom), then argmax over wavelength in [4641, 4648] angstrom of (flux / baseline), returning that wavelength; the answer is 4643.0 angstrom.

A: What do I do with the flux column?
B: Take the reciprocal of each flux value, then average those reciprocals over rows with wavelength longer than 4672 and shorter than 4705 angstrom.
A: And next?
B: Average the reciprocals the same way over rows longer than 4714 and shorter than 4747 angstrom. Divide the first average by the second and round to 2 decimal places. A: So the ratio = 1.09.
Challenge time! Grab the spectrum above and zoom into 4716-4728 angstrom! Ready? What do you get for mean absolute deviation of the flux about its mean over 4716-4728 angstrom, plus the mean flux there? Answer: 3.59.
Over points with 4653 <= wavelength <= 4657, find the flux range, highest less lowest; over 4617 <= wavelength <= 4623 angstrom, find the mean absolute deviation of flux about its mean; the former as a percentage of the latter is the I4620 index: 1061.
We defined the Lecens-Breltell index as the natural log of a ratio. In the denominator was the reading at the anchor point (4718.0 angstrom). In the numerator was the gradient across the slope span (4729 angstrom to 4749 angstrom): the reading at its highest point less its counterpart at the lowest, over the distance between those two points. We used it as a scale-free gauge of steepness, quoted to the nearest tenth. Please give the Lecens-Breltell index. -4.8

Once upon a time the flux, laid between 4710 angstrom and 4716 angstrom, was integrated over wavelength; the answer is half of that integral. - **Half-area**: 10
